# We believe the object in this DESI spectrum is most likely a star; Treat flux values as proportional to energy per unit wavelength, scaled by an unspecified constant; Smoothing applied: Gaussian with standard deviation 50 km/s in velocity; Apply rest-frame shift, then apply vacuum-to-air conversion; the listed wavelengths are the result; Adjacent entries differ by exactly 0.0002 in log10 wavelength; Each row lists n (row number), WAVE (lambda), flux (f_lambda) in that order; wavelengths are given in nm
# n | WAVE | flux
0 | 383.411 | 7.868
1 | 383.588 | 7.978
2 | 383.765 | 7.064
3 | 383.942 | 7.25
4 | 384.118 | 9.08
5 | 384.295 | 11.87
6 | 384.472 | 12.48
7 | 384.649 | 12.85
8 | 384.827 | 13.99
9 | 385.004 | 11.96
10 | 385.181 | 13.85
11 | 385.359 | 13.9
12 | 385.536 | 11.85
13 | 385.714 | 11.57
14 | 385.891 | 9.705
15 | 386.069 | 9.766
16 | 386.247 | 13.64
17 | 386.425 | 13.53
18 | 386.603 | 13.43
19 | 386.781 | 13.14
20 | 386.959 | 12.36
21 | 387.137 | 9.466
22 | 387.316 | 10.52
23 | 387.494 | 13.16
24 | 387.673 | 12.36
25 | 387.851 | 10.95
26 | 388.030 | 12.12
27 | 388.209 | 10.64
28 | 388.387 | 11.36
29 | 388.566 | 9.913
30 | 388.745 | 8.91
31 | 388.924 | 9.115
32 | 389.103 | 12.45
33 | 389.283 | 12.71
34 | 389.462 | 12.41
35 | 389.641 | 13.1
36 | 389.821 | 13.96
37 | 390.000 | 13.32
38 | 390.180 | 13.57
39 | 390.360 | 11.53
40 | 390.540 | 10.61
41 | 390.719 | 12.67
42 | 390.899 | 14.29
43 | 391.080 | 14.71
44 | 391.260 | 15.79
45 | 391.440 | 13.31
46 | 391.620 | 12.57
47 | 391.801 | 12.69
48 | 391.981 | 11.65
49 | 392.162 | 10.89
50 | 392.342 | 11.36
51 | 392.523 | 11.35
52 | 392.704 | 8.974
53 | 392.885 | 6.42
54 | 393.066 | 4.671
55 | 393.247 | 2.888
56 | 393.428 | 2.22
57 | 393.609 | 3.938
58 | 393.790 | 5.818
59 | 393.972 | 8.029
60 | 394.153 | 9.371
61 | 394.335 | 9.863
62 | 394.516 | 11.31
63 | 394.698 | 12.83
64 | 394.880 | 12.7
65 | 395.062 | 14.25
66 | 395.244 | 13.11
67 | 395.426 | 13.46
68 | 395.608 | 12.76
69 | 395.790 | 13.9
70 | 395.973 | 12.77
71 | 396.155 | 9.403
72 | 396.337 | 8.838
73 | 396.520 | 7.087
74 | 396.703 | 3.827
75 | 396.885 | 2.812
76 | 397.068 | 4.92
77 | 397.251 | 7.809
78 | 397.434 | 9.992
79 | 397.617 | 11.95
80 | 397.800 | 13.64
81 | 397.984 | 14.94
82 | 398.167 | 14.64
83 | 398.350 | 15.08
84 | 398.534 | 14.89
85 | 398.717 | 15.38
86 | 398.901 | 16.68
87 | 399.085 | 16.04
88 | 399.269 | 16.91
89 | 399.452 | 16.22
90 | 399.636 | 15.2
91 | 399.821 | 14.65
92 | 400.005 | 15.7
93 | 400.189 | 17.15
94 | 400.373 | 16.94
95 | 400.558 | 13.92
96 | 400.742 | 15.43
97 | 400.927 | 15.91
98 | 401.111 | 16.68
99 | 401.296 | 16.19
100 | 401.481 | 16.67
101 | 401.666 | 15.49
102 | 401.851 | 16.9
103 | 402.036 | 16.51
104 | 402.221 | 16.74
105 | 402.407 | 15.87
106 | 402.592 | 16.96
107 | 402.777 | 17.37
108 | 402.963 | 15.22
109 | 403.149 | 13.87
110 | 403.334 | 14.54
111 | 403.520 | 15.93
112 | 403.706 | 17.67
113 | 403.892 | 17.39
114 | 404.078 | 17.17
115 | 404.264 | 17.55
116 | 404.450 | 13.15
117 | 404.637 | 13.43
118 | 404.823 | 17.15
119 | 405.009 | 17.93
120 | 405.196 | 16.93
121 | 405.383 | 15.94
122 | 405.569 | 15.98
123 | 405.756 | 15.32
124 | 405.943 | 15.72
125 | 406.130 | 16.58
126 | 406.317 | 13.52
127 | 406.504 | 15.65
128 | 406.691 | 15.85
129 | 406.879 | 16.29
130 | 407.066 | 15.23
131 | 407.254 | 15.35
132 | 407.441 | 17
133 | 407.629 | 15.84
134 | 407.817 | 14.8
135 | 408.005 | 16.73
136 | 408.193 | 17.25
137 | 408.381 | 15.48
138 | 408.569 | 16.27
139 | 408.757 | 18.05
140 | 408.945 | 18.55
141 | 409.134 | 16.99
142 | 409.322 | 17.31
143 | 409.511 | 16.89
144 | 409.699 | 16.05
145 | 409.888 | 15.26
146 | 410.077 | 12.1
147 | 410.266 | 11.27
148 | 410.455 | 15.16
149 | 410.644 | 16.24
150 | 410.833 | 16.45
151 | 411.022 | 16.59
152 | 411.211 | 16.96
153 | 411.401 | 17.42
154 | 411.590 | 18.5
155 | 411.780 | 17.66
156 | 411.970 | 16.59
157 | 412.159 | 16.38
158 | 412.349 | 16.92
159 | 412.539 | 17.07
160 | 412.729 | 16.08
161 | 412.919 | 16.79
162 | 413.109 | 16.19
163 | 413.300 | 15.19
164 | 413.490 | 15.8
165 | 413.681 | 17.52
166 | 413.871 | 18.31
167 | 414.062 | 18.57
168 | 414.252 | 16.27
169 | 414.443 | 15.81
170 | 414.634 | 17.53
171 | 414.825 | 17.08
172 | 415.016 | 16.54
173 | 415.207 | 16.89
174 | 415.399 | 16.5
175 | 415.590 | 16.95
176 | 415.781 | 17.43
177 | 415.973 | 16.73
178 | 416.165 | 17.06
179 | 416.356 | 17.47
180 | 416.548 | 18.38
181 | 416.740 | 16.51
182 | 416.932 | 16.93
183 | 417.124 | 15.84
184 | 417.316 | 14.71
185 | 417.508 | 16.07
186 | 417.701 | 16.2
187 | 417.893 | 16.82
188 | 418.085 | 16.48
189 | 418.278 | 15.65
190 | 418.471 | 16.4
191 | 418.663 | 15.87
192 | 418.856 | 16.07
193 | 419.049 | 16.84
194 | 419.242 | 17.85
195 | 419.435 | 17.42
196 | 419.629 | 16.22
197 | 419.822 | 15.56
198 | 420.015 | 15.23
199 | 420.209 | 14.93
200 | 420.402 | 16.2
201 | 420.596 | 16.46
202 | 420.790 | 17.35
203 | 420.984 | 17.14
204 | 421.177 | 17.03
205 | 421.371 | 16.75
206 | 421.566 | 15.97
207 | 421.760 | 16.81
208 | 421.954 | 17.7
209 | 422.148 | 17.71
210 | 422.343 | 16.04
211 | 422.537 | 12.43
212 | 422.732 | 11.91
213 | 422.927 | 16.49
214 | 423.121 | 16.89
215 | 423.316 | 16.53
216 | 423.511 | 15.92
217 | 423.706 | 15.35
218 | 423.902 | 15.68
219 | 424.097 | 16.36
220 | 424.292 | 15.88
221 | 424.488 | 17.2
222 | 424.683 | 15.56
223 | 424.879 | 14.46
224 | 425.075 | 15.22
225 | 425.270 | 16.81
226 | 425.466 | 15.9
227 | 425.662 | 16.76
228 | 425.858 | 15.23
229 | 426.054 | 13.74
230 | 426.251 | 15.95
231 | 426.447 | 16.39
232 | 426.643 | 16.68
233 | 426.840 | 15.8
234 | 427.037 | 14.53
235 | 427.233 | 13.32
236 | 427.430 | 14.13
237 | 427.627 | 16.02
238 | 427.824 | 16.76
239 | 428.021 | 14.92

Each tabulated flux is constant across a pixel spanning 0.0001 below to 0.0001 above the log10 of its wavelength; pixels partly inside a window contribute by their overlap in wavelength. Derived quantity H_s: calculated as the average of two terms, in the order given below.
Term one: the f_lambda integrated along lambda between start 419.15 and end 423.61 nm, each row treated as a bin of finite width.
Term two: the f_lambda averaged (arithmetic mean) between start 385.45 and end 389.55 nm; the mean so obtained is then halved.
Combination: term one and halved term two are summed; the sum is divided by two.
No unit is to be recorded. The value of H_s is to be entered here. 39.0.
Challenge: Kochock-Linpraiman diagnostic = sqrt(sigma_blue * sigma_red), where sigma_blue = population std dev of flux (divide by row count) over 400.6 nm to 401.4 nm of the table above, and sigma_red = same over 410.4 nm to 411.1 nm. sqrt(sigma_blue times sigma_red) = 0.50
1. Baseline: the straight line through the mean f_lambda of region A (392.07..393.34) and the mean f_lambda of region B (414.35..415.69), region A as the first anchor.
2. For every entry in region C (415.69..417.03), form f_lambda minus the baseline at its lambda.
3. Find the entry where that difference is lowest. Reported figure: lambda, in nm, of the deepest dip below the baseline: 416.740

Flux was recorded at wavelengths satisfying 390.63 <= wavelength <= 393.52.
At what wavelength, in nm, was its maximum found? 391.260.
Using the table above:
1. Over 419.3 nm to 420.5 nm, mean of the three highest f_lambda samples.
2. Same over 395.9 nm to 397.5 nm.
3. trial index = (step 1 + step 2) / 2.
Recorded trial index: 13.7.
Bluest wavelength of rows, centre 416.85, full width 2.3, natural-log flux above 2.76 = 415.781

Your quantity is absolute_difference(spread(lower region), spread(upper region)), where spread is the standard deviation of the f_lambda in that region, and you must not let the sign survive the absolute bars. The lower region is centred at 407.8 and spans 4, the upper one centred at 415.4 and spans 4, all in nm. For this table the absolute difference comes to 0.2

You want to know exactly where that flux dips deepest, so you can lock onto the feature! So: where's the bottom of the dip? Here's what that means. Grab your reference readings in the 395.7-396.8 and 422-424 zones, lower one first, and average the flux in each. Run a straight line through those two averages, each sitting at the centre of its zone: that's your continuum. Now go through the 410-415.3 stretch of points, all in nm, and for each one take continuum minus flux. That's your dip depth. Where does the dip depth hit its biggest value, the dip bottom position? 410.266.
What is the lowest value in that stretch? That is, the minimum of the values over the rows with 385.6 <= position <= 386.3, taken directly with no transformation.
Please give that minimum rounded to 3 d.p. 9.705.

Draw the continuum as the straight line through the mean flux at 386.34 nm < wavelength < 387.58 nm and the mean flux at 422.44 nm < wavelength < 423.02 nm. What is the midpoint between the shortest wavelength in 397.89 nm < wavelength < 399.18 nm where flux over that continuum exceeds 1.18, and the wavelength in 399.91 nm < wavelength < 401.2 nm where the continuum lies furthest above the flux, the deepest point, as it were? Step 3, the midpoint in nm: 399.27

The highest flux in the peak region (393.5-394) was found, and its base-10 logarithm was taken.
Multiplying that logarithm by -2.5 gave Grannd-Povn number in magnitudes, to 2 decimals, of -2.26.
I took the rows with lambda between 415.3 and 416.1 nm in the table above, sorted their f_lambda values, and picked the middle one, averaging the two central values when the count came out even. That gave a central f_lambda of 16.8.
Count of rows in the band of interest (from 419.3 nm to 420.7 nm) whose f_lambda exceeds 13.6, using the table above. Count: 7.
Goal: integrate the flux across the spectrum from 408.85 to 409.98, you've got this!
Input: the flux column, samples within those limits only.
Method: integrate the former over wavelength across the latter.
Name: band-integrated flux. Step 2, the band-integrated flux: 19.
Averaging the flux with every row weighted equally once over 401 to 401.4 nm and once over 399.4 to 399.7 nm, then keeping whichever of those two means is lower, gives 16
